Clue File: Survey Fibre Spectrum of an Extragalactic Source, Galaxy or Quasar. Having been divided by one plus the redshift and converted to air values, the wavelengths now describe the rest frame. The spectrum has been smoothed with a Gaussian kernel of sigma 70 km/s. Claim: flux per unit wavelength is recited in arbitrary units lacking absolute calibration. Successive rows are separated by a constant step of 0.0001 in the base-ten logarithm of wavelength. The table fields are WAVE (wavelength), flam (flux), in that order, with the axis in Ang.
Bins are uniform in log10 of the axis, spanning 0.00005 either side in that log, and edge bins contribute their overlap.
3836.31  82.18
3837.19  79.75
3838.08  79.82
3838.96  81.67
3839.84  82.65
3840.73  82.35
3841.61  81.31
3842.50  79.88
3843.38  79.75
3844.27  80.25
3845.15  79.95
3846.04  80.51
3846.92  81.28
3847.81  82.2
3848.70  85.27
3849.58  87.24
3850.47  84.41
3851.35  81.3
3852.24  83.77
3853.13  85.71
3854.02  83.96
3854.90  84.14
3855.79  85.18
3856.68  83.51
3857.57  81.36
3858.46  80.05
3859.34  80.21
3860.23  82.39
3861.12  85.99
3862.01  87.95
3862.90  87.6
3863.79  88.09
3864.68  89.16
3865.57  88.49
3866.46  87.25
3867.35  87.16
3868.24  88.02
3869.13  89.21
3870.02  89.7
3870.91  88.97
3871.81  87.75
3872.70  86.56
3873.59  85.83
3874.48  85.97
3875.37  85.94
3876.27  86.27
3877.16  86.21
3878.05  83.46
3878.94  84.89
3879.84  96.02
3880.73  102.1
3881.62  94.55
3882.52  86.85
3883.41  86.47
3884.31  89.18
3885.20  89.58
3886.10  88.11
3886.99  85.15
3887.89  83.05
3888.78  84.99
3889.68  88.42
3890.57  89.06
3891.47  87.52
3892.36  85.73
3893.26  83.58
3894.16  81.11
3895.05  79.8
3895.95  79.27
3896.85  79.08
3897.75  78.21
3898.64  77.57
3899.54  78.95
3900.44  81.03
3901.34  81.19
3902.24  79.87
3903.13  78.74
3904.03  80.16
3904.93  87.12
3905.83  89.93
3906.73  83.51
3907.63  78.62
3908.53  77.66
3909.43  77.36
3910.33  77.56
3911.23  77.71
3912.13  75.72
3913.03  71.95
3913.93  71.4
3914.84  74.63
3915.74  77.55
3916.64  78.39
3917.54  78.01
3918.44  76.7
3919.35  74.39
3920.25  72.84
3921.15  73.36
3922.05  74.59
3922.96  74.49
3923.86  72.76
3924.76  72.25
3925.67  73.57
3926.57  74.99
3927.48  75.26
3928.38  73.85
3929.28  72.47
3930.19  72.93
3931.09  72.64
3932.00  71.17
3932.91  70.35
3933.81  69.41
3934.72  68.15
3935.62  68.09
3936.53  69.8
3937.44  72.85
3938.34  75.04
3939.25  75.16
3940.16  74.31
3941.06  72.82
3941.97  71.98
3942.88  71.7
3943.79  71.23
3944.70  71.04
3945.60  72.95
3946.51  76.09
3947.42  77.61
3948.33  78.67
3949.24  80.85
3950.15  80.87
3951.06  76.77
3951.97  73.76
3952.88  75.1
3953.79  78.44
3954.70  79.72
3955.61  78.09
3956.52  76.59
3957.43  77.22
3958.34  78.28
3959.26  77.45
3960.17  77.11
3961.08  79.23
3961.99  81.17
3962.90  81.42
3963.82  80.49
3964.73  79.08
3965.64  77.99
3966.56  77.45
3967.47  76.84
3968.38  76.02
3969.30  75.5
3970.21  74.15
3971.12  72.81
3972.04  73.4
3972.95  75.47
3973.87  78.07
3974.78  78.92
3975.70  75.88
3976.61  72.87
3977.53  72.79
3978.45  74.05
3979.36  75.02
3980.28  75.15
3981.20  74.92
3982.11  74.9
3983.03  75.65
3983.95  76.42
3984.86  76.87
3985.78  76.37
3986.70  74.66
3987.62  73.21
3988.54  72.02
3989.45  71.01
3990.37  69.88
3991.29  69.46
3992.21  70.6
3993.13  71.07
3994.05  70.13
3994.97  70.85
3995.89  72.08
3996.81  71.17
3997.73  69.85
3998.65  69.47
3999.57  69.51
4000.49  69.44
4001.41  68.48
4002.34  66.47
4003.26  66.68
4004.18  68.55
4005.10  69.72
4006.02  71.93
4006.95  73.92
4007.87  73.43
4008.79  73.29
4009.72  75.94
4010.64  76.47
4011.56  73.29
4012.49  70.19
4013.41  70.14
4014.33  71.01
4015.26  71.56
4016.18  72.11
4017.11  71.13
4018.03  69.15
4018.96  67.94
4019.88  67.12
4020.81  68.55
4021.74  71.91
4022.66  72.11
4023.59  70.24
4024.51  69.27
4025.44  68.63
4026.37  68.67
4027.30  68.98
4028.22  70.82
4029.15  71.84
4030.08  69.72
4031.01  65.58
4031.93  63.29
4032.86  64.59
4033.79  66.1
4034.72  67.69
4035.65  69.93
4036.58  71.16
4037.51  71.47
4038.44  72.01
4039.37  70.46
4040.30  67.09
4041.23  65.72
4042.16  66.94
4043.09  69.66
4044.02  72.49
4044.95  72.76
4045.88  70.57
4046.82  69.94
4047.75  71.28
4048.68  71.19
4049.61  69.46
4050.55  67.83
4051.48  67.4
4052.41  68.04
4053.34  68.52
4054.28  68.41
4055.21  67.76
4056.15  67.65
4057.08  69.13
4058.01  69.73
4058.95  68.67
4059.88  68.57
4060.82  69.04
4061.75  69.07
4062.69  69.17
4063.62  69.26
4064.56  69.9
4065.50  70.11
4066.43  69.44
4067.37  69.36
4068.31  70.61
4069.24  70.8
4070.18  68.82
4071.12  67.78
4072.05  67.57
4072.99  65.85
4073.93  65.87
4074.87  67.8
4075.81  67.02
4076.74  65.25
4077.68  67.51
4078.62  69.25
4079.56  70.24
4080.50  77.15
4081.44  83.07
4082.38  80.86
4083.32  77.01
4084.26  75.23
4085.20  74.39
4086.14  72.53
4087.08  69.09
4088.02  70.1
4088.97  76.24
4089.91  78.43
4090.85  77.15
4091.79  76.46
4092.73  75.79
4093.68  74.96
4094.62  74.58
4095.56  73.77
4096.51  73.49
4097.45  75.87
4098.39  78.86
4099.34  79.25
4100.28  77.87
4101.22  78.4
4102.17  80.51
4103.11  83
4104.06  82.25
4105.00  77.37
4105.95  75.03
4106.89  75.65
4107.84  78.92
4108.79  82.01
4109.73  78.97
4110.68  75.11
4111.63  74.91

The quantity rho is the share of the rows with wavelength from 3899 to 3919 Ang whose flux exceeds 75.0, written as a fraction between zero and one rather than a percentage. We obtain 0.86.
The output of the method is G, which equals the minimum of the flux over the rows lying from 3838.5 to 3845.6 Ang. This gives 79.75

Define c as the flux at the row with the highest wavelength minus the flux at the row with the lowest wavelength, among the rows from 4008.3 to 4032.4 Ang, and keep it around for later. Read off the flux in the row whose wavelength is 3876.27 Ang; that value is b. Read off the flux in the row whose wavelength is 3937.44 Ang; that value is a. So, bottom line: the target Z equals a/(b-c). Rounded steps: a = 72.85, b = 86.27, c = -10.0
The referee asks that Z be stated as 0.76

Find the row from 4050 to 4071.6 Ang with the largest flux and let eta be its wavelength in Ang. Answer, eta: 4069.24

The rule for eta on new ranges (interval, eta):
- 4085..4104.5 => 4103.11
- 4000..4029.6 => 4010.64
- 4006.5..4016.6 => 4010.64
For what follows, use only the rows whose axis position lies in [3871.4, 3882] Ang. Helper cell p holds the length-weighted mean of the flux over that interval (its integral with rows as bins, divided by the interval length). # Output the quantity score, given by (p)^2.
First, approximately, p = 89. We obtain 7893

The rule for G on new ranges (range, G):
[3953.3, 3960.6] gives 76.59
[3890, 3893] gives 85.73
